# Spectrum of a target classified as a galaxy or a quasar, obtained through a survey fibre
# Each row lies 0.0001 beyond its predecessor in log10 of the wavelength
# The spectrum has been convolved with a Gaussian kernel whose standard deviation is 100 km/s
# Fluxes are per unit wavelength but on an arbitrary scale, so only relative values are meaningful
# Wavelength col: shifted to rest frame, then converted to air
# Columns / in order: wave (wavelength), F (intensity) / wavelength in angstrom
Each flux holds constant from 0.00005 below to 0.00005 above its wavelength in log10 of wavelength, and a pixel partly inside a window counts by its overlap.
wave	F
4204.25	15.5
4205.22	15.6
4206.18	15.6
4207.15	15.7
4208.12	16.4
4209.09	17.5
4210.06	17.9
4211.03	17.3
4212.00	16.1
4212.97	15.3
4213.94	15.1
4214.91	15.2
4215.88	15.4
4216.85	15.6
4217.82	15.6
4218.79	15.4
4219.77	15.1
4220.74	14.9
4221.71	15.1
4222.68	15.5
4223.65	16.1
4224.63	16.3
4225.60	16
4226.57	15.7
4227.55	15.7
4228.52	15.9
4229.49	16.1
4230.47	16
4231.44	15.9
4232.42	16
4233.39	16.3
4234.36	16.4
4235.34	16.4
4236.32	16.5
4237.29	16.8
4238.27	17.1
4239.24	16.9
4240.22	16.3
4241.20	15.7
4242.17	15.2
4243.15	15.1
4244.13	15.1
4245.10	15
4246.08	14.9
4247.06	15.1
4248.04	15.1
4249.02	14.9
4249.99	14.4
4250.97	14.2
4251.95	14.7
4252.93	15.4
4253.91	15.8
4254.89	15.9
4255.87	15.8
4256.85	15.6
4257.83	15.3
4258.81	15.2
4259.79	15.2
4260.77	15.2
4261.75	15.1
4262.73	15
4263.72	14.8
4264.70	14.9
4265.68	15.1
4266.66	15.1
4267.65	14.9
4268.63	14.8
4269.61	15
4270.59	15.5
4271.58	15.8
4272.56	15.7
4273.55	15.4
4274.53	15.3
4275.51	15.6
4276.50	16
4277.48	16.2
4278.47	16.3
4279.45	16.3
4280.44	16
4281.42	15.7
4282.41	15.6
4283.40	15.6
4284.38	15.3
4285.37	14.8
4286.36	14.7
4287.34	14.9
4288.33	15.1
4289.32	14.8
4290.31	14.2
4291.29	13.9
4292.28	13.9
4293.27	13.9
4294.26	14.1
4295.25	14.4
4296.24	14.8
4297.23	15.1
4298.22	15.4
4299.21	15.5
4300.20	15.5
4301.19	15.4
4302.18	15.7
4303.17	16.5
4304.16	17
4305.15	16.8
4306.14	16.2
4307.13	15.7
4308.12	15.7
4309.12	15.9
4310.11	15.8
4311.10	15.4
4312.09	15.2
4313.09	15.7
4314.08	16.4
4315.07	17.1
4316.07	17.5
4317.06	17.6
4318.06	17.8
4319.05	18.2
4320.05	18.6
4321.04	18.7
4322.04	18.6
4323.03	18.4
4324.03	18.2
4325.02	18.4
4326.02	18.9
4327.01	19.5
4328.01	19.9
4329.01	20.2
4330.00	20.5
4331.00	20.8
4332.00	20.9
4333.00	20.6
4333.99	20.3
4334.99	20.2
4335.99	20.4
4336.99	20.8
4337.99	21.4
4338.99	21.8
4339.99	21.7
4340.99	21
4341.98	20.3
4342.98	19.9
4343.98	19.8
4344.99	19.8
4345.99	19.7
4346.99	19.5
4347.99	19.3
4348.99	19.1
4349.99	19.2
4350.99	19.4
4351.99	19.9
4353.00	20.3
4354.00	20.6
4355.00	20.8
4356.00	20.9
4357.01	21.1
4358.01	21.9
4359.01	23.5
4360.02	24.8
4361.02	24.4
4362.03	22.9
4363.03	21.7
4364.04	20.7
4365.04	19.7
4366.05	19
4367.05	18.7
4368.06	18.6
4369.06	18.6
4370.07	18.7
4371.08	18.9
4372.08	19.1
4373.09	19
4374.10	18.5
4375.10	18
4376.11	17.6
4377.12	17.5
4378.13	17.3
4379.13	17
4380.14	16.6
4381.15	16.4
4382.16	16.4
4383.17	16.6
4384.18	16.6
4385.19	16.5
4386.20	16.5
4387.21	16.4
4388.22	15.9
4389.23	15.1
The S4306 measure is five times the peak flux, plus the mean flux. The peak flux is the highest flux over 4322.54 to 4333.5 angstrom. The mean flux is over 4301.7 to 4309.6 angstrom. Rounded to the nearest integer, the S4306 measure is 121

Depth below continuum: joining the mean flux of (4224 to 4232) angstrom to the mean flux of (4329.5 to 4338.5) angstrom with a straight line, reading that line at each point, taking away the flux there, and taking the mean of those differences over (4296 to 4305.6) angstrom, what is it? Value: 3.4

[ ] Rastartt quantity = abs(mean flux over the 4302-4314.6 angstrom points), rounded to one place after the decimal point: 16.0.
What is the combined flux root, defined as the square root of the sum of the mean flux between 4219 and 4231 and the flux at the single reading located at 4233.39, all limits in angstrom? 5.66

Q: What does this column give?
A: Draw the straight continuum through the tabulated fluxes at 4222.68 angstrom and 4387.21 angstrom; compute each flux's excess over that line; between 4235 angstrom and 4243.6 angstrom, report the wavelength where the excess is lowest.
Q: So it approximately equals 4243.15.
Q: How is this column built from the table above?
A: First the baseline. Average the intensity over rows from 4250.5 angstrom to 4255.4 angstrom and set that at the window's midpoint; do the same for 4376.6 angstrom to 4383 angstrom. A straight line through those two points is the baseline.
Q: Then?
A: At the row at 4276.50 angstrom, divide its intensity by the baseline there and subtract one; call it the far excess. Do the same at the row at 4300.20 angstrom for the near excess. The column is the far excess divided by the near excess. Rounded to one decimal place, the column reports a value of -1.6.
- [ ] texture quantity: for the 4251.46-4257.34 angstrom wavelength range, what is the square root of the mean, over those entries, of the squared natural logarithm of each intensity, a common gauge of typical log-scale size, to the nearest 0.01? 2.74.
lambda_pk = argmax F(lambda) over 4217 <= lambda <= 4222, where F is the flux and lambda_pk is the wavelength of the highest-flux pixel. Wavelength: 4217.82 angstrom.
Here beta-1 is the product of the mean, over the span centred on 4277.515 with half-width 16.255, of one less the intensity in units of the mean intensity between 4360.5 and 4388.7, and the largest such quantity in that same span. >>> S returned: 0.042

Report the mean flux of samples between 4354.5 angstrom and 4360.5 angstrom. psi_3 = 22.2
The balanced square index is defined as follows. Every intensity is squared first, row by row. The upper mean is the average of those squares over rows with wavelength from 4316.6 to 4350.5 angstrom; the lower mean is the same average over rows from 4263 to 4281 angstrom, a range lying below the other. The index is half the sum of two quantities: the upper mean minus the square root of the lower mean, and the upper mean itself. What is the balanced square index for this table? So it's 382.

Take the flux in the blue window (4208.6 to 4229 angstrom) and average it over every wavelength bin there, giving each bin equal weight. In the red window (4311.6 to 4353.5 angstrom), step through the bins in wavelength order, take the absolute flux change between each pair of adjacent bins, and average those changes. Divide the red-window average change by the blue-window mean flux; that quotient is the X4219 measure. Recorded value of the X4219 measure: 0.020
